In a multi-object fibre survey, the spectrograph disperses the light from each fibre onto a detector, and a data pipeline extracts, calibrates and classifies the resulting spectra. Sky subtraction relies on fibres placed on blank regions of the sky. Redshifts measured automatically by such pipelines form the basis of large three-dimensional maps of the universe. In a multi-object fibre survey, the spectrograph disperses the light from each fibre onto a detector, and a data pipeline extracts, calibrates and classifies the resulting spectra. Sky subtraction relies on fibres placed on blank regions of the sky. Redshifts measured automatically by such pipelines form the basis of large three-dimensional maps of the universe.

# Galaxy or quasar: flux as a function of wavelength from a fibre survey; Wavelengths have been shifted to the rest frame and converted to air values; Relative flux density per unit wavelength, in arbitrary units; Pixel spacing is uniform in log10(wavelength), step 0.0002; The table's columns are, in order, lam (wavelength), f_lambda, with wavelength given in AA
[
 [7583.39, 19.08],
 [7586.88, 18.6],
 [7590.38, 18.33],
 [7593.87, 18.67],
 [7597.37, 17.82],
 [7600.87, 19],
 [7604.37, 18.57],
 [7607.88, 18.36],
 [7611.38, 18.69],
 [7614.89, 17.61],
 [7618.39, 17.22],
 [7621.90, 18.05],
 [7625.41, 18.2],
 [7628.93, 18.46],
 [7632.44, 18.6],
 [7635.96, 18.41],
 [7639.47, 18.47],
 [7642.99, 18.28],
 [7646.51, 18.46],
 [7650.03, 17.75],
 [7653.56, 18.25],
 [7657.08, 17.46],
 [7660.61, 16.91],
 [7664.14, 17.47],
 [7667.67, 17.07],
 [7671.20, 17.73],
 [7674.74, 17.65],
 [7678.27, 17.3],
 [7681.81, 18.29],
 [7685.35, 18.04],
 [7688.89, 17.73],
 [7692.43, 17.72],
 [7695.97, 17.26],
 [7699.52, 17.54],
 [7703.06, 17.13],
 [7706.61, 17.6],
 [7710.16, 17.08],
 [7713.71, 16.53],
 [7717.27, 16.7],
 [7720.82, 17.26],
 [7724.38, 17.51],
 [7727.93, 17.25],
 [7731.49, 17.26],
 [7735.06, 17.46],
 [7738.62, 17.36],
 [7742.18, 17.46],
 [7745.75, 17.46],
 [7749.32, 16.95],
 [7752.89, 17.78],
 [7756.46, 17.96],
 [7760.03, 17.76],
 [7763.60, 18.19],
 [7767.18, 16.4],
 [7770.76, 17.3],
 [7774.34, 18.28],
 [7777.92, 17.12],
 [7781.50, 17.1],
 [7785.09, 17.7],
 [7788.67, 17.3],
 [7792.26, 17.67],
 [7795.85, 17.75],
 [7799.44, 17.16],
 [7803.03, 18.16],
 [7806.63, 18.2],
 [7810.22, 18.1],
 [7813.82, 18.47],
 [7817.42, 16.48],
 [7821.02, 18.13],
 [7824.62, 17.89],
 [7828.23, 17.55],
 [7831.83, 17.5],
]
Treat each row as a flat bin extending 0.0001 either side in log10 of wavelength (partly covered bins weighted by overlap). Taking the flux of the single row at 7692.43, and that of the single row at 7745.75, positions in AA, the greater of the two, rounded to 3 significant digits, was 17.7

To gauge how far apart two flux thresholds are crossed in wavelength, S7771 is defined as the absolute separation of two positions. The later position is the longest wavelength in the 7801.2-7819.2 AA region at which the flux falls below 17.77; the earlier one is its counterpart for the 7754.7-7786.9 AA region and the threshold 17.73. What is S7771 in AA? 32.3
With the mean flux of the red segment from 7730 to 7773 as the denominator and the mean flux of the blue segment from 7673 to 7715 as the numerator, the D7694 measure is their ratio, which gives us 1.003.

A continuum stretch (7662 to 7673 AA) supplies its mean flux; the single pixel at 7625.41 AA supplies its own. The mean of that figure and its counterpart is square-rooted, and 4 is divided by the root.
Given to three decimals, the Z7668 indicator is 0.948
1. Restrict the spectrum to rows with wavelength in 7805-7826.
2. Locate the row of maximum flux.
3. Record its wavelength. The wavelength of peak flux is 7813.82 AA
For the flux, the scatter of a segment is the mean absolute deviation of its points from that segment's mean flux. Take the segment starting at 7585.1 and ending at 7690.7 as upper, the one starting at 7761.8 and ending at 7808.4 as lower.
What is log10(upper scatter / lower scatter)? 0.0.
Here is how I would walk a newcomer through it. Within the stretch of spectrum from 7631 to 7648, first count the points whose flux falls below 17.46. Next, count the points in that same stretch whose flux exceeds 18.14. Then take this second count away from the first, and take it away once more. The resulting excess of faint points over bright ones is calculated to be -10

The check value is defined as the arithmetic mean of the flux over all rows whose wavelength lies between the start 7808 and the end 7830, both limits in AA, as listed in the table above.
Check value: 17.8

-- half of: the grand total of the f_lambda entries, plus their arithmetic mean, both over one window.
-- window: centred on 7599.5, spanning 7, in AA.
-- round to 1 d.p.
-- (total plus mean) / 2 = 27.6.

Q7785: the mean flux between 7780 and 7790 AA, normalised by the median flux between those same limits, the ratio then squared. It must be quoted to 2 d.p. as 1.01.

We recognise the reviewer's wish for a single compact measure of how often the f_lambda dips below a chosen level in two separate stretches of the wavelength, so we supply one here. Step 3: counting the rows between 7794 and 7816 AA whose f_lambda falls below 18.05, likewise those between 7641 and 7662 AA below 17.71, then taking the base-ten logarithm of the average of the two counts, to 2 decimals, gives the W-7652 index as 0.30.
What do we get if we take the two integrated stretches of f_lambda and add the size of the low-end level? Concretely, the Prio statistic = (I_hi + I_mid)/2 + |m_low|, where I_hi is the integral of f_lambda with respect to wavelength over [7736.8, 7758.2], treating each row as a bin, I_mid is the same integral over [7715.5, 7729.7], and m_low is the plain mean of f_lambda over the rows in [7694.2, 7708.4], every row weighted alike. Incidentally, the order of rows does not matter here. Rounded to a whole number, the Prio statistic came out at 327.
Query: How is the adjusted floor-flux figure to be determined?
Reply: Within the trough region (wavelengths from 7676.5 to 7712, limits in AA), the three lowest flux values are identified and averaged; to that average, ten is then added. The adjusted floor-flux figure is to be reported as 27.2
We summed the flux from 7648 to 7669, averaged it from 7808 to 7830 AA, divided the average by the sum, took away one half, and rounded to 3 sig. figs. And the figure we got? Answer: -0.331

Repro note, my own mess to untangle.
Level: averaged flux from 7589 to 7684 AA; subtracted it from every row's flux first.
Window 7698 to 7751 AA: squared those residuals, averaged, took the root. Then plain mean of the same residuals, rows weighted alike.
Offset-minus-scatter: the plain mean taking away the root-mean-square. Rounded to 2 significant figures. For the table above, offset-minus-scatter -1.7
